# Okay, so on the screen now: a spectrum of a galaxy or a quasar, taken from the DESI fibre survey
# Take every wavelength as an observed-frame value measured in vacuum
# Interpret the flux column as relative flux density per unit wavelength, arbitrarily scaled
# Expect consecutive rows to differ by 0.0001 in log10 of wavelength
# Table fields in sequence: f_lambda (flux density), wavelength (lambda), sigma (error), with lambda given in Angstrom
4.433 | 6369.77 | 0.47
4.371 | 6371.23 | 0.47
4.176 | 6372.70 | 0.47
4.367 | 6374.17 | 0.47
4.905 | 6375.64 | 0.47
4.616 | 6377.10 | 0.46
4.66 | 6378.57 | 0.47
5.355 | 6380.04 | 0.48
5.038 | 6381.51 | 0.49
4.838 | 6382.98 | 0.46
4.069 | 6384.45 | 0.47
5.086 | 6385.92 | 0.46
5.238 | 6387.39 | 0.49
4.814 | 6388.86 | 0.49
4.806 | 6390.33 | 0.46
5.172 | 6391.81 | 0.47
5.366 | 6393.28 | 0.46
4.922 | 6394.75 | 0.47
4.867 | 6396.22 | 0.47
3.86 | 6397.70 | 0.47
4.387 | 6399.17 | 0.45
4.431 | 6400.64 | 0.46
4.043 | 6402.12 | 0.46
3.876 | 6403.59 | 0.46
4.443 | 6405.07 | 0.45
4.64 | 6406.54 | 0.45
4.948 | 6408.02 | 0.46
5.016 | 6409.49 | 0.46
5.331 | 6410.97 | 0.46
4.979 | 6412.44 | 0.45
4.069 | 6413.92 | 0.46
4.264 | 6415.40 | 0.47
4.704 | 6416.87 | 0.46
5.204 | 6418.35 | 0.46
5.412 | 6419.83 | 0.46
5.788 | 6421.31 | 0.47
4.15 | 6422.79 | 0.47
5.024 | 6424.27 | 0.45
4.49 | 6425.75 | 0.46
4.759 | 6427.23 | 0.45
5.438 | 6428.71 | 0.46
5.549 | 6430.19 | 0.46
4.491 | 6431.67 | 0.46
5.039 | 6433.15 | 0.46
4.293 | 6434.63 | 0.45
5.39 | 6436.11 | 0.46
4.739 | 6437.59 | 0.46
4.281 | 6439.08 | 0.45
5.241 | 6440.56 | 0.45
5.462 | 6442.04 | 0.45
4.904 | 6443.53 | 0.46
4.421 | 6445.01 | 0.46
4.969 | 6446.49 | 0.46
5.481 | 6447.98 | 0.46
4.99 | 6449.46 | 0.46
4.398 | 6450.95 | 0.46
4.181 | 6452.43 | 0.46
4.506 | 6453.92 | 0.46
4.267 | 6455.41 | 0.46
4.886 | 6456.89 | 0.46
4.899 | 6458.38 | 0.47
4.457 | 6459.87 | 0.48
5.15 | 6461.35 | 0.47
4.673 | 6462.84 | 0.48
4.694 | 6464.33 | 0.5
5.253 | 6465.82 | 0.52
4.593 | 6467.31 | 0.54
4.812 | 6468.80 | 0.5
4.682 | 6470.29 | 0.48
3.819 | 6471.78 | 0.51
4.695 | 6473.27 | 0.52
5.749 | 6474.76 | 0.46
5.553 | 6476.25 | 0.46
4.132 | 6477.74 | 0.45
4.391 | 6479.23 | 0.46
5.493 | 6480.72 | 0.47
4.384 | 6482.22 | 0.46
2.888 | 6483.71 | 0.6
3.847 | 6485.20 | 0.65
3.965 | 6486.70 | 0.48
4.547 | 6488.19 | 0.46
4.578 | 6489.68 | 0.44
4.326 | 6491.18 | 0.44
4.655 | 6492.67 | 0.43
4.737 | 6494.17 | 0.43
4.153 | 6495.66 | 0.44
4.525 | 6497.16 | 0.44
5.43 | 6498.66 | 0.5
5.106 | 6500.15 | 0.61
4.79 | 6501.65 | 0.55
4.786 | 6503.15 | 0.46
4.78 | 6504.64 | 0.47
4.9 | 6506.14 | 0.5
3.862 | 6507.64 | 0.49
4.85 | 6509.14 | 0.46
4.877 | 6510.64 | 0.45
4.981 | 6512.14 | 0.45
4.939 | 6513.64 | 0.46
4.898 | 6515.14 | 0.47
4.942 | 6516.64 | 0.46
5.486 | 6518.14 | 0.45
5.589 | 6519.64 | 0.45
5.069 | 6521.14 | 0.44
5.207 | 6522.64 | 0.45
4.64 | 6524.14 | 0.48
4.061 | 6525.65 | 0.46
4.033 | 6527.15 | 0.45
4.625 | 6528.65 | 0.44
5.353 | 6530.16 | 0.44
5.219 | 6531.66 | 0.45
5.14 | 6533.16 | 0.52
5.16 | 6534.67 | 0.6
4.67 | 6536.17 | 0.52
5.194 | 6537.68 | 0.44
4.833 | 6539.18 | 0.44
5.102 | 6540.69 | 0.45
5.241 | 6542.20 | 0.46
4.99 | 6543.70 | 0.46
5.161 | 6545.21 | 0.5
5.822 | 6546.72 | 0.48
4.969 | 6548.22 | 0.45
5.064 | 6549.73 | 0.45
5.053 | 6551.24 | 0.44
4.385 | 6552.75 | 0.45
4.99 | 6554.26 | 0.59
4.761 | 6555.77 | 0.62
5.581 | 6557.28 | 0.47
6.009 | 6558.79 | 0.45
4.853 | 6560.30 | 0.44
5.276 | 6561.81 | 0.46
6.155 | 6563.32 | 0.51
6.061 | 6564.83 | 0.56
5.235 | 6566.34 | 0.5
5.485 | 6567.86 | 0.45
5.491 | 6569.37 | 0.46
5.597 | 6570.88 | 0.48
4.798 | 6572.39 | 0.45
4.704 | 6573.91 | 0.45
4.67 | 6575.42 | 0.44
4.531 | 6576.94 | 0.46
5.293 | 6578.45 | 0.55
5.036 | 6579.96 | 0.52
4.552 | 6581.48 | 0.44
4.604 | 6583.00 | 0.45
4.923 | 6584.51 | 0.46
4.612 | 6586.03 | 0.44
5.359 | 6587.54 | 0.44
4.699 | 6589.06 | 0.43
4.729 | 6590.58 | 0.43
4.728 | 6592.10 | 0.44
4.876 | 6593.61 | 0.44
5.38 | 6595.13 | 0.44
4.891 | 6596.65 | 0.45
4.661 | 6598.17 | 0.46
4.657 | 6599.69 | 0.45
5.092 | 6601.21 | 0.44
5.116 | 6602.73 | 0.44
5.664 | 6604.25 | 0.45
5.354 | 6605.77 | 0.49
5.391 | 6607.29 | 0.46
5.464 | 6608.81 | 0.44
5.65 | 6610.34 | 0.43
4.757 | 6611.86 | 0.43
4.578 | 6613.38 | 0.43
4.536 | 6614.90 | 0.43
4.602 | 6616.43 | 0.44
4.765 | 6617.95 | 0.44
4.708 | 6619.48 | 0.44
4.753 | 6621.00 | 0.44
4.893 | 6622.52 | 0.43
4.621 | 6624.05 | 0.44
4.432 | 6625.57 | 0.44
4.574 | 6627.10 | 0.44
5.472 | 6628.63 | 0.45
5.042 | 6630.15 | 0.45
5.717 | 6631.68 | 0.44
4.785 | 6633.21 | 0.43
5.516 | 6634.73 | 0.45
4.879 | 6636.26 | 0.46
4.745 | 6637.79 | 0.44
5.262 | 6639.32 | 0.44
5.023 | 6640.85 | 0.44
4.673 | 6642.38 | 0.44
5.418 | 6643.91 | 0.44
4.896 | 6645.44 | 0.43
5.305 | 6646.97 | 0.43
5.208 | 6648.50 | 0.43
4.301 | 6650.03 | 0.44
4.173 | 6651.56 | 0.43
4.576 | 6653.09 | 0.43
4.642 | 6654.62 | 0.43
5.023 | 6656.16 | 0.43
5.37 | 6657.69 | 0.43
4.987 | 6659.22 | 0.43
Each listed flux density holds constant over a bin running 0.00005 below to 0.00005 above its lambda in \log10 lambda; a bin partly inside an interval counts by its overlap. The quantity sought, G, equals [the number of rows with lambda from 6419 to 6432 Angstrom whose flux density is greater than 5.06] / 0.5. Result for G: 8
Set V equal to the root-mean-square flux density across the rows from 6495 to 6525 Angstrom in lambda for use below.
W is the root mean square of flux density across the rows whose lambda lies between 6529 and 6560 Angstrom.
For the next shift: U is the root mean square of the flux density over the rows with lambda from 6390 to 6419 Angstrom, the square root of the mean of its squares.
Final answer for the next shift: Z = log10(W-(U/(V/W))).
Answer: -0.64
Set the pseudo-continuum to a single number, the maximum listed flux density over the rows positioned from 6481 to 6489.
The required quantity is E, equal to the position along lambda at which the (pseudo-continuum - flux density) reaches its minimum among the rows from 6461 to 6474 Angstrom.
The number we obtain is 6465.82 Angstrom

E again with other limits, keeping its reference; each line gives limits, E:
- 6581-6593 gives 6587.54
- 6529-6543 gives 6530.16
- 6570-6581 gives 6570.88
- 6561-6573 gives 6563.32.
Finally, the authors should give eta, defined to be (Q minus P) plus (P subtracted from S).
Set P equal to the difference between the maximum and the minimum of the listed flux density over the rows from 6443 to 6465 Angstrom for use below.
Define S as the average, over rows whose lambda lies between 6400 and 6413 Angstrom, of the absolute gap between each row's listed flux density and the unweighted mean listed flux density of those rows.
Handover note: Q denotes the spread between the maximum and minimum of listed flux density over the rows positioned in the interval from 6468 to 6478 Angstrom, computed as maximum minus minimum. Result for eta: -0.3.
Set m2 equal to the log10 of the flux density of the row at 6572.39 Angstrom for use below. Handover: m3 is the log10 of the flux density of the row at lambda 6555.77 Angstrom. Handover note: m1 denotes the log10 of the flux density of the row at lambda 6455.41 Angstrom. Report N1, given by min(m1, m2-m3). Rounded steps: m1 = 0.630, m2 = 0.68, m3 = 0.678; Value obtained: 0.00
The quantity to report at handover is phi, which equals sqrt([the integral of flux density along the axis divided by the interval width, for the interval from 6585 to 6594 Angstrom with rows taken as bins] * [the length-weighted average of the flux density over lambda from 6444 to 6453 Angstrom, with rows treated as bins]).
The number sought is 4.80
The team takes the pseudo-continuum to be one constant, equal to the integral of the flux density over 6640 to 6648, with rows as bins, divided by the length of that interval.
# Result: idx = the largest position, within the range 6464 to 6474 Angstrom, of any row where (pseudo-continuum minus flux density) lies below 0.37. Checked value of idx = 6468.80 Angstrom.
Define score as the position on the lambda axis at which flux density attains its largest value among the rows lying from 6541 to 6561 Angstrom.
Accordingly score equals 6558.79 Angstrom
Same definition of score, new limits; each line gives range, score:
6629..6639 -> 6631.68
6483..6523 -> 6519.64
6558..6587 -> 6563.32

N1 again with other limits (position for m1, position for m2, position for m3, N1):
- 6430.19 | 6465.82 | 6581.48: 0.06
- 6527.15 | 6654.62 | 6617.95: -0.01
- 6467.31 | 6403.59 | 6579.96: -0.11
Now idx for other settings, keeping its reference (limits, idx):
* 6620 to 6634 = 6633.21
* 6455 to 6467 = 6465.82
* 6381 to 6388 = 6387.39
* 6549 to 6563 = 6561.81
